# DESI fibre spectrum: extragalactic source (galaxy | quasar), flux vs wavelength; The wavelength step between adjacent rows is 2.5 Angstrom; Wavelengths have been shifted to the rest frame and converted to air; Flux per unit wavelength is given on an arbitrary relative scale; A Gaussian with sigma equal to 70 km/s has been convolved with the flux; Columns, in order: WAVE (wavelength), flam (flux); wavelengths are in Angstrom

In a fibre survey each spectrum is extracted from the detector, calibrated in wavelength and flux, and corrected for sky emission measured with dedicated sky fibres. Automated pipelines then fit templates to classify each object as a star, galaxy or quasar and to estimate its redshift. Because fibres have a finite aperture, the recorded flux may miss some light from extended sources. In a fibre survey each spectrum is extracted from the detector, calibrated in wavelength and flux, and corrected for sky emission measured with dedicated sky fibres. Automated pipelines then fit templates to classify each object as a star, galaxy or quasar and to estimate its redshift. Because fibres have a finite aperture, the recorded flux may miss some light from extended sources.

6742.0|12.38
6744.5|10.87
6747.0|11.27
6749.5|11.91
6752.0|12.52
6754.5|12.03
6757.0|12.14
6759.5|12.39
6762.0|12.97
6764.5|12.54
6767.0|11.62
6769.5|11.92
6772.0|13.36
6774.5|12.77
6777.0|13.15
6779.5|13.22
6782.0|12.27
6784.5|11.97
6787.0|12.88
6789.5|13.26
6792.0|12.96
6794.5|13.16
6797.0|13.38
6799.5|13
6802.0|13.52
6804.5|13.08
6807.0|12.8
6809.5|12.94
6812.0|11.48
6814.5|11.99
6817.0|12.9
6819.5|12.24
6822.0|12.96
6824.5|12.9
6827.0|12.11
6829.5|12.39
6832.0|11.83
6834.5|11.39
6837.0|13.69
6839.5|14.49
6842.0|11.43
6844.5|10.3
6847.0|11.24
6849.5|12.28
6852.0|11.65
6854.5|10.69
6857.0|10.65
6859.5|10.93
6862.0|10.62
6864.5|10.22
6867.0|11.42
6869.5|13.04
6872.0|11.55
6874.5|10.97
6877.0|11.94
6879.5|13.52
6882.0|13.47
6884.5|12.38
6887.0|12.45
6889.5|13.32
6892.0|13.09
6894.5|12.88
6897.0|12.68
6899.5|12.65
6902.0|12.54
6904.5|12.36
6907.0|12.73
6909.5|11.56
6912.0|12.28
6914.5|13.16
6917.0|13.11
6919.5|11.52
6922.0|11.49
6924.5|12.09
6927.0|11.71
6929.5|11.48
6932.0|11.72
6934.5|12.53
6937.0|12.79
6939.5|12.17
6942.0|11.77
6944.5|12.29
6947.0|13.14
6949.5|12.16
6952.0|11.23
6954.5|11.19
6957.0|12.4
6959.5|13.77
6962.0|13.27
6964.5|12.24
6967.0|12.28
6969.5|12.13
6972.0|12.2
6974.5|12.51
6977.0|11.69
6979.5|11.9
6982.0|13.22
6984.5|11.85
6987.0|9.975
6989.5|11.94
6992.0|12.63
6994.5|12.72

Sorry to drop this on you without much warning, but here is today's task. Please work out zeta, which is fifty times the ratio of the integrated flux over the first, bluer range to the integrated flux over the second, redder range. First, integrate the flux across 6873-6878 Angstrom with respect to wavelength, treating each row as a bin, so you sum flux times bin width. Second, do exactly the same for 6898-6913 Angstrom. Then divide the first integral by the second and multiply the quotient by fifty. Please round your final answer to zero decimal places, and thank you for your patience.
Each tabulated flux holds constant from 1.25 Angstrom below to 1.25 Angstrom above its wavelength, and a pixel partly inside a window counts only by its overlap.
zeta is 15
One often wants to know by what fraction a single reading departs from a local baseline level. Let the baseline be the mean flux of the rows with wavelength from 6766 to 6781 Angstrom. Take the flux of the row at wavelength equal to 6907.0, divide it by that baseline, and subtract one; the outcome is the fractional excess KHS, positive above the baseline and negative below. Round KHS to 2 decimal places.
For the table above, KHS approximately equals 0.00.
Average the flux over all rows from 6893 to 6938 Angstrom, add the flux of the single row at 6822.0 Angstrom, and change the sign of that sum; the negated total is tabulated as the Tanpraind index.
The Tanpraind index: -25.3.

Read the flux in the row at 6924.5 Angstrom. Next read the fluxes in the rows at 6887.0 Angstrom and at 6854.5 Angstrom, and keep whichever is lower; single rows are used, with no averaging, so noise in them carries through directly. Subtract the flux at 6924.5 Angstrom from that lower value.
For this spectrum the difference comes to -1.4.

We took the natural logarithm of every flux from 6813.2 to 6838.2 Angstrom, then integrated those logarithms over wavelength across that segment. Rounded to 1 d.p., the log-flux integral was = 63.0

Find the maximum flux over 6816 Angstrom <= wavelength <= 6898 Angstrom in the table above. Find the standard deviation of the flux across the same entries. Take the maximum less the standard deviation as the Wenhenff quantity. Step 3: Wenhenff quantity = 13.4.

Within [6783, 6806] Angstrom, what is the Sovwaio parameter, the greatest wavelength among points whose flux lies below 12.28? 6784.5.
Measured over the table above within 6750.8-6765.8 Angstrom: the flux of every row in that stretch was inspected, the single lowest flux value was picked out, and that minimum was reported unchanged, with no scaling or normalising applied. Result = 12.03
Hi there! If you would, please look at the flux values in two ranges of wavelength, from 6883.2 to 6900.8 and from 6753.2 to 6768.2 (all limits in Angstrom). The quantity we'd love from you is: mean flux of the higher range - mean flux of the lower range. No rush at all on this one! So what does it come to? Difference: 0.50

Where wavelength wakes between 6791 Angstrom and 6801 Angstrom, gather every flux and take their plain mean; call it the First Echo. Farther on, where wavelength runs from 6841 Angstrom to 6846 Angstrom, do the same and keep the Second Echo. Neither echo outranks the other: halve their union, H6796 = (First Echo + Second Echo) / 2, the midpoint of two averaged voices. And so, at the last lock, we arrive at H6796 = 12.0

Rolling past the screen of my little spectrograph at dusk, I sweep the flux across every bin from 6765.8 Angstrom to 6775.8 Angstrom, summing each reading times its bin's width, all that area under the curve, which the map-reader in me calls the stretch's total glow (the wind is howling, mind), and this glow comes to 124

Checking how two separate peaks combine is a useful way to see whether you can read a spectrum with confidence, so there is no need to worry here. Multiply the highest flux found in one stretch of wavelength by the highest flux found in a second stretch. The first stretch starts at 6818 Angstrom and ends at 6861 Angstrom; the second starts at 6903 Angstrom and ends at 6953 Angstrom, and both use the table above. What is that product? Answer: 191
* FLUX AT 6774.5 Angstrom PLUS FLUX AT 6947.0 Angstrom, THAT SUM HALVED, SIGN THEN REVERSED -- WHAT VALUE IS -13.0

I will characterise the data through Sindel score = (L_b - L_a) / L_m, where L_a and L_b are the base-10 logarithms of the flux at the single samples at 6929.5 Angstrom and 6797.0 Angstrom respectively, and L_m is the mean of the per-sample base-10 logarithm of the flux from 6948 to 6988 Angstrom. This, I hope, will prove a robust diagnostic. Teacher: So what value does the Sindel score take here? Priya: 0.061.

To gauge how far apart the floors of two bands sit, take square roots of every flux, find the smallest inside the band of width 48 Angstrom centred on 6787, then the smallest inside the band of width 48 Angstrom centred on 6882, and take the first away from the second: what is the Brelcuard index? -0.212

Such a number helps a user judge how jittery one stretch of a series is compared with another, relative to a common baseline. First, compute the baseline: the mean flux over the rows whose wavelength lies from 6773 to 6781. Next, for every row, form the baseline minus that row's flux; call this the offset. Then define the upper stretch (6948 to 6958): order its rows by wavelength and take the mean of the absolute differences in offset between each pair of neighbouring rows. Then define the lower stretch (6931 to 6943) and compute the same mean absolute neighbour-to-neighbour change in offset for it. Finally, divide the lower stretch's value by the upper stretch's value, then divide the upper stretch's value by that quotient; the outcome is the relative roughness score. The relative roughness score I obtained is 1.0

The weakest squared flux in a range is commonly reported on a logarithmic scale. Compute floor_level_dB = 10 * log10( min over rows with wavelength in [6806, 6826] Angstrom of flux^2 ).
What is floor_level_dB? 21.2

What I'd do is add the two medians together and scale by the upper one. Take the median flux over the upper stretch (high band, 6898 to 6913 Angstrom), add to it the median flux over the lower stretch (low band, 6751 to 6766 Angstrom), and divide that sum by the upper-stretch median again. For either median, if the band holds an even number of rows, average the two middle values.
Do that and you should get 2.00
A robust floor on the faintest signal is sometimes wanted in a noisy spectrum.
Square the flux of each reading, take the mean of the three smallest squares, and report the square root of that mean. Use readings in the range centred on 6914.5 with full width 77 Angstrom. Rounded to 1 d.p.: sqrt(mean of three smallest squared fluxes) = 11.4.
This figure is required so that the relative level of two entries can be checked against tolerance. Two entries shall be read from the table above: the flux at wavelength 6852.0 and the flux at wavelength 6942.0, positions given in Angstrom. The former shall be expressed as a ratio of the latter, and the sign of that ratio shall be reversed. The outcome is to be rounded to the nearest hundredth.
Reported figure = -0.99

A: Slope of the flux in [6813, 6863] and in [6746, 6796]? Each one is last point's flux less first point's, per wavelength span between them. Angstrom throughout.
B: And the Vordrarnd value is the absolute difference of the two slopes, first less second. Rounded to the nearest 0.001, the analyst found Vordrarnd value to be 0.069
